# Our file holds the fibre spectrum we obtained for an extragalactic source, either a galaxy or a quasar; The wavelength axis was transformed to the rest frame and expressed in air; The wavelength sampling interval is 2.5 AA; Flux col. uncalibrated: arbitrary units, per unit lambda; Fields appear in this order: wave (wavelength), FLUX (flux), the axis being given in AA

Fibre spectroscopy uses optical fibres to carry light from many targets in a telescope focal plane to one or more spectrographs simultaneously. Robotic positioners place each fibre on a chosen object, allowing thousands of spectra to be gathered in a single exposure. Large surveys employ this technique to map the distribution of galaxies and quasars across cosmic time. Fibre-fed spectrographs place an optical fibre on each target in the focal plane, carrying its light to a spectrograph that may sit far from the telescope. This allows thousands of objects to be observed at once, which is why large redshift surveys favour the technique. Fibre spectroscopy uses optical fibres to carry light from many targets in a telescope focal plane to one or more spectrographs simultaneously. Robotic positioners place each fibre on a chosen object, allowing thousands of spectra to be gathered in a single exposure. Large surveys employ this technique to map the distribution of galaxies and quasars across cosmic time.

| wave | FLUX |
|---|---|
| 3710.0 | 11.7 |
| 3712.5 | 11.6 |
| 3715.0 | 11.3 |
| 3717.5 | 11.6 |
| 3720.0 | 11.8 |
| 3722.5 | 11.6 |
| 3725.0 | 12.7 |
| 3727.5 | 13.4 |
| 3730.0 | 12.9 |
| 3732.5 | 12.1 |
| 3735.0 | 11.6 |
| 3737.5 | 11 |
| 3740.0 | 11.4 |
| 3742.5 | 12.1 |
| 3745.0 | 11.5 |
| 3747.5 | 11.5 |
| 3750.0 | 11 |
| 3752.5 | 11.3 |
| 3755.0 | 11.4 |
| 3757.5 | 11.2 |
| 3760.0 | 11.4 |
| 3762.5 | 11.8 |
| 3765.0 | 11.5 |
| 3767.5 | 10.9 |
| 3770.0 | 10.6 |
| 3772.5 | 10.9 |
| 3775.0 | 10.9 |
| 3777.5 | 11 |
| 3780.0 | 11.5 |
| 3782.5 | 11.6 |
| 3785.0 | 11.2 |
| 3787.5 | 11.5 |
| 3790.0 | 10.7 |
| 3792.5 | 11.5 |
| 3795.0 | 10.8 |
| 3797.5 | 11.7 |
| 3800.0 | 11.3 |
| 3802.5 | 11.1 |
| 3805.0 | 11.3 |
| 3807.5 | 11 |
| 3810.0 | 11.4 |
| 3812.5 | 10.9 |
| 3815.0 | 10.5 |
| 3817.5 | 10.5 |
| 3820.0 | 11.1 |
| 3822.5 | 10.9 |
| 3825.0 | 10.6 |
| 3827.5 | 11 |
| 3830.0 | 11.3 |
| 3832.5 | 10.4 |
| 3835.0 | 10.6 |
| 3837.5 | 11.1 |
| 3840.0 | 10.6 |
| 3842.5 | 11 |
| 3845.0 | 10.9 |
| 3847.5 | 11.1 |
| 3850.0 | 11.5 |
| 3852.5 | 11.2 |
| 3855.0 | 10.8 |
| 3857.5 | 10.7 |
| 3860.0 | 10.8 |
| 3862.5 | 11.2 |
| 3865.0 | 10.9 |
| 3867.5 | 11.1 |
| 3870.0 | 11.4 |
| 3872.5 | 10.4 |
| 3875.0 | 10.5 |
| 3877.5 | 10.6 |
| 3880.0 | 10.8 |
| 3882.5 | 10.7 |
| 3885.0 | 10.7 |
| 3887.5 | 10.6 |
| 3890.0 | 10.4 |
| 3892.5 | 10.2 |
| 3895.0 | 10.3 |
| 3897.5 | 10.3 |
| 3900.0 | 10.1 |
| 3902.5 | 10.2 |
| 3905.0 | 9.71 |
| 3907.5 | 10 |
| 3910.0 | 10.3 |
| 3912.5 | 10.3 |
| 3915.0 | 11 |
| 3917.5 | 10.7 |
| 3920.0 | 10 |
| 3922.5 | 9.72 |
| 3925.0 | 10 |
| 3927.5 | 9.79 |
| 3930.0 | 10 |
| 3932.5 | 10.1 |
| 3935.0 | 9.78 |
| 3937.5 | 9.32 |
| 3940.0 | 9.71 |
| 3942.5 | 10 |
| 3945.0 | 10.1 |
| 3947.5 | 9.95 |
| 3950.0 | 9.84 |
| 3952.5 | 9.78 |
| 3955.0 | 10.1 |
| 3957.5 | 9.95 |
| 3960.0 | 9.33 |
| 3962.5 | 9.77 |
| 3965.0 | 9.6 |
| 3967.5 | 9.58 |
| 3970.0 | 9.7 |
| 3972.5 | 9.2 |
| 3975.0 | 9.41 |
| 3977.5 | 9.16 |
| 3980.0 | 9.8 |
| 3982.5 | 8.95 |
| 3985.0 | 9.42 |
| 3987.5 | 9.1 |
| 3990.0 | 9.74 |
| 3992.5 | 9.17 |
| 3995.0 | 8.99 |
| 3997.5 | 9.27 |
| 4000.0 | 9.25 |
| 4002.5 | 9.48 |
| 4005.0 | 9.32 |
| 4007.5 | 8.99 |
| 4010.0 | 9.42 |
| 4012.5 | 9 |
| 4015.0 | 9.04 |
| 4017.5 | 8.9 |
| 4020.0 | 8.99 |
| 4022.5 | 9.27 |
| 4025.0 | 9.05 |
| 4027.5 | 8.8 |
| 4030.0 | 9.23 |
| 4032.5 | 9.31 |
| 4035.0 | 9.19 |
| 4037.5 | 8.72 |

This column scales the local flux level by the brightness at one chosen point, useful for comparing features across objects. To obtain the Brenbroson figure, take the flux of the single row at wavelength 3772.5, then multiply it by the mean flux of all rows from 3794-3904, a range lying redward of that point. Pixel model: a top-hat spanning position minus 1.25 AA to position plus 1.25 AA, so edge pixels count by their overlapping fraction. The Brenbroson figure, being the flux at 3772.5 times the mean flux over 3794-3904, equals 118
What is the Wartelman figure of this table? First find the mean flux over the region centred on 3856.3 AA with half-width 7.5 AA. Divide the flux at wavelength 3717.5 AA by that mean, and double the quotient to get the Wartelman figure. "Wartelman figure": 2.10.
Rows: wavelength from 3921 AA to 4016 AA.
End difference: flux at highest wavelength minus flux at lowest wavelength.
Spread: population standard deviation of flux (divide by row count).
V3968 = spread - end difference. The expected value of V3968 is 1.0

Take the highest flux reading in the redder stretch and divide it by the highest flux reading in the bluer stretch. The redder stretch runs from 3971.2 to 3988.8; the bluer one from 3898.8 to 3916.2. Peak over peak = 0.89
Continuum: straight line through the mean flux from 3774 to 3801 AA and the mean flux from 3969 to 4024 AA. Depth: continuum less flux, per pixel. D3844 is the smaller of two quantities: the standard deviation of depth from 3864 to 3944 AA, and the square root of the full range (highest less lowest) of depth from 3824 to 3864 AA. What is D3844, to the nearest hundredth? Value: 0.33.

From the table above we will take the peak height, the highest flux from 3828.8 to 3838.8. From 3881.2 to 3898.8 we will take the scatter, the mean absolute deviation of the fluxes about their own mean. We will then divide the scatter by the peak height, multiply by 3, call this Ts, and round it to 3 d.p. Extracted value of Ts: 0.048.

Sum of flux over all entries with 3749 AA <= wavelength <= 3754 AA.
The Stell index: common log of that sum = 1.35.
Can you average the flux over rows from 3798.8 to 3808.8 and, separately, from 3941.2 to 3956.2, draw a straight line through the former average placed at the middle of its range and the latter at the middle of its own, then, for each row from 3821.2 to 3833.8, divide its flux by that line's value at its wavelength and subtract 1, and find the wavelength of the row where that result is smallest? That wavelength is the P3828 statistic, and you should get 3832.5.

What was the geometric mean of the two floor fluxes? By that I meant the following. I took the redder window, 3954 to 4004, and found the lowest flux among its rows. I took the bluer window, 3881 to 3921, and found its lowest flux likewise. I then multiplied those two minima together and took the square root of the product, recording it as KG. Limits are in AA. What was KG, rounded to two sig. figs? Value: 9.3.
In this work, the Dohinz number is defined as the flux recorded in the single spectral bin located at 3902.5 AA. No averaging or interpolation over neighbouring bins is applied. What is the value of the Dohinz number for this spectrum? 10.2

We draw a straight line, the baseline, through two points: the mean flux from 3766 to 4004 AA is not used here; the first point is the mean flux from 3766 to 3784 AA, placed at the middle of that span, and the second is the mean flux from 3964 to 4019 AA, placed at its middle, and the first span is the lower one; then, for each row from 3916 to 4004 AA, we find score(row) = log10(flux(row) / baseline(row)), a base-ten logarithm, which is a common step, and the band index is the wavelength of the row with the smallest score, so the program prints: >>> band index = 3982.5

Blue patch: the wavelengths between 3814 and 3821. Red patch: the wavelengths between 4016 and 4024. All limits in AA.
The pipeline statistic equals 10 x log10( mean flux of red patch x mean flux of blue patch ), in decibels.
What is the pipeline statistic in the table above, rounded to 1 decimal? 19.9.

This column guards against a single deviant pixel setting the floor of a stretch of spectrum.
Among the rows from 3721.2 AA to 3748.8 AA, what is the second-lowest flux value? 11.4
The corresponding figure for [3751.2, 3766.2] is 11.3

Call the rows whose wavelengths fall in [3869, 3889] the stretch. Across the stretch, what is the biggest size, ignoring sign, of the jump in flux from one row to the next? 1.00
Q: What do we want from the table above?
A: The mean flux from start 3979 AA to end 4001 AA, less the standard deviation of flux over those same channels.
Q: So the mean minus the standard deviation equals 9.0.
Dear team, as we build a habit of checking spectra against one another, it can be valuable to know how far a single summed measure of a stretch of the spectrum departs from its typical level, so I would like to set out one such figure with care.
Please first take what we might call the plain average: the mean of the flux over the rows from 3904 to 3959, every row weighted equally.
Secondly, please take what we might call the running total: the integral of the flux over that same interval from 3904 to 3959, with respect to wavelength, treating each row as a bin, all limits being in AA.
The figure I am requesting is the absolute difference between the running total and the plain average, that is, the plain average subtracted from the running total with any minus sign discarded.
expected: 540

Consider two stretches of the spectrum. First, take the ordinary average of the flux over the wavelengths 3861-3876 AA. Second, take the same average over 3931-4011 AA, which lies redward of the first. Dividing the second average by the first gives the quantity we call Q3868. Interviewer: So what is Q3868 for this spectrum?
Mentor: 0.87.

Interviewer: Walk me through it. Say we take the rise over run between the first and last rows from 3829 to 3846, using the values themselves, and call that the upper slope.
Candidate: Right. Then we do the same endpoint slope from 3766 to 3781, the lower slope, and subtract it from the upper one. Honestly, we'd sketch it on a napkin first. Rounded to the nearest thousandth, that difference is -0.075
